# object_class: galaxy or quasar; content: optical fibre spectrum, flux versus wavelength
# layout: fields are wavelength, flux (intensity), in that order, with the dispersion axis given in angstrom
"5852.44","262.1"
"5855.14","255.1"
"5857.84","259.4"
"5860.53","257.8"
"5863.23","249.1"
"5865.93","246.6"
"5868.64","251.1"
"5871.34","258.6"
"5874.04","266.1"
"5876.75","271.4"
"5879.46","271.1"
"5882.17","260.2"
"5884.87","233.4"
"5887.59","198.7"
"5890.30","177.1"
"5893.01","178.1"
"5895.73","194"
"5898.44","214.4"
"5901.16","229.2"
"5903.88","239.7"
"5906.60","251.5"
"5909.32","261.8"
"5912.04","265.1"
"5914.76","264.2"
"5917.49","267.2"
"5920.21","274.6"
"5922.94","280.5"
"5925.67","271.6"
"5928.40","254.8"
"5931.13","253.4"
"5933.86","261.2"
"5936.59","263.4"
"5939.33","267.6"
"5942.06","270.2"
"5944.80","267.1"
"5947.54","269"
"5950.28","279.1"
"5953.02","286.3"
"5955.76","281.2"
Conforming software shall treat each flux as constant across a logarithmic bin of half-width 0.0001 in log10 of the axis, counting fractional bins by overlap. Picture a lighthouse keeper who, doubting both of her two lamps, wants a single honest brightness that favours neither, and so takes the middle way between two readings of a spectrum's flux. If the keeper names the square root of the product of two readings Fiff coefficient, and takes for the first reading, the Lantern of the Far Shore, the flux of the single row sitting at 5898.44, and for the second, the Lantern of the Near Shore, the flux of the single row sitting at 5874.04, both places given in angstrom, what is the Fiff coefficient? 239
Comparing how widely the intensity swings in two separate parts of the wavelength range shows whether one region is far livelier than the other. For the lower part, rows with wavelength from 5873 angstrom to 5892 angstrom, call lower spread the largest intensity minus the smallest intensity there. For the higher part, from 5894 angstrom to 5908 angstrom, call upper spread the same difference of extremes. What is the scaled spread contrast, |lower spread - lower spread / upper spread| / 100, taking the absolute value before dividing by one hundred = 0.9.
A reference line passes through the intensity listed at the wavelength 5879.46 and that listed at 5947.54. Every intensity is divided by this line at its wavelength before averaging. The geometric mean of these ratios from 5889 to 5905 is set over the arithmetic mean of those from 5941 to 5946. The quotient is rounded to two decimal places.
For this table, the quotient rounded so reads 0.76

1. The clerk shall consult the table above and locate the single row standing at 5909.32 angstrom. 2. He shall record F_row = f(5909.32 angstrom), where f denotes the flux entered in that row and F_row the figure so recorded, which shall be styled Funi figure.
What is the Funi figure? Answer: 261.8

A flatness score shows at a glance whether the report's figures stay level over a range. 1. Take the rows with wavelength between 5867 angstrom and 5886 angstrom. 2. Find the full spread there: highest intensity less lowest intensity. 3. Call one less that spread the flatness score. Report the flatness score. -37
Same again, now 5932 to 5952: -17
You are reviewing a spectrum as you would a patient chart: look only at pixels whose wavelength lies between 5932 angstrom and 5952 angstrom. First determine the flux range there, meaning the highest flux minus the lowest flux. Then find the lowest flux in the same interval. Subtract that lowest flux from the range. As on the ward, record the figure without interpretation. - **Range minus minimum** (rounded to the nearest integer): -243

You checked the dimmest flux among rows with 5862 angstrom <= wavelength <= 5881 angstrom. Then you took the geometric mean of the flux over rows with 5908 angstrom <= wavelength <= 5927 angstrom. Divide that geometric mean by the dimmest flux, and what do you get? 1.09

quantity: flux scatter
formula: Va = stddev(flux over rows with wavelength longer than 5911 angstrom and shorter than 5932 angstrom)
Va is 9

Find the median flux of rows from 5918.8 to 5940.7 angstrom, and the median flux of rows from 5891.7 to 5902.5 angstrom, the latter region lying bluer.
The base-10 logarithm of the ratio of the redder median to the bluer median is 0.11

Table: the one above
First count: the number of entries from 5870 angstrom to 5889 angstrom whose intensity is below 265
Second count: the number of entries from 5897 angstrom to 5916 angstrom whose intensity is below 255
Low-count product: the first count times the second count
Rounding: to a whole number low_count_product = 16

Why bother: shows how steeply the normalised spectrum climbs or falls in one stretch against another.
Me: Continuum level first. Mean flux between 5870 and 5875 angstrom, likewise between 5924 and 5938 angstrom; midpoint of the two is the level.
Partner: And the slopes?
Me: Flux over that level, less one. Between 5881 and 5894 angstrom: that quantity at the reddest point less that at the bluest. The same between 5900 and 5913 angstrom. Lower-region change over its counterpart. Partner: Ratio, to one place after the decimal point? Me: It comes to -2.3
